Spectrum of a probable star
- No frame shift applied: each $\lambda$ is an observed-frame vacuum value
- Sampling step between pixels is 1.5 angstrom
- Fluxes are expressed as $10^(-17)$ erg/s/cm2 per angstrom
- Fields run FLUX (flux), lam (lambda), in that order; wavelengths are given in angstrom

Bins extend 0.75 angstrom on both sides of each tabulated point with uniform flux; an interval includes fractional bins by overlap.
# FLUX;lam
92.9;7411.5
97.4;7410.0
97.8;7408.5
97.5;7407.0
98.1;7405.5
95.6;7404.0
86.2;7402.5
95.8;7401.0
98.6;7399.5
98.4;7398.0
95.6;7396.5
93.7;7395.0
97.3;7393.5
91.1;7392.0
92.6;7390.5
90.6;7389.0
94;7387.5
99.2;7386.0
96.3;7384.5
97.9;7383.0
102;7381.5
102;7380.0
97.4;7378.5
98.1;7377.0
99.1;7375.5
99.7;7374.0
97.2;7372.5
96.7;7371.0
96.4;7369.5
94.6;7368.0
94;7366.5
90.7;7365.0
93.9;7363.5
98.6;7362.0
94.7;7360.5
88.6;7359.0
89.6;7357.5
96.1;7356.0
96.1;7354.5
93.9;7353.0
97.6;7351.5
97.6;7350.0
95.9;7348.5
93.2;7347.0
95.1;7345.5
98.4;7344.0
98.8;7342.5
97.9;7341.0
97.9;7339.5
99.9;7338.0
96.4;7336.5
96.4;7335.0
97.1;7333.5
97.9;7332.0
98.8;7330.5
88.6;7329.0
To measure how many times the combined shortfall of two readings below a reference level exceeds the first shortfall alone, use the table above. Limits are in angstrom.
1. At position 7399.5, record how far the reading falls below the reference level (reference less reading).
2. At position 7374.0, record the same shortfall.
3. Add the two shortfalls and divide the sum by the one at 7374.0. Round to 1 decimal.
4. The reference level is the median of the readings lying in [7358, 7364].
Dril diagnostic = 1.8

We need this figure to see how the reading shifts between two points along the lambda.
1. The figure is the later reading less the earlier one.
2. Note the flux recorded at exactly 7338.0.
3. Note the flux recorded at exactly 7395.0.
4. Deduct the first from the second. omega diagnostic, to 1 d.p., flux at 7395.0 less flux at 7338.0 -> -6.2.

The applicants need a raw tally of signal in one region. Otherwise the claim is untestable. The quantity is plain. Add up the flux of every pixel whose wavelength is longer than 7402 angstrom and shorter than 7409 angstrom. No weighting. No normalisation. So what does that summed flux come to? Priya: 475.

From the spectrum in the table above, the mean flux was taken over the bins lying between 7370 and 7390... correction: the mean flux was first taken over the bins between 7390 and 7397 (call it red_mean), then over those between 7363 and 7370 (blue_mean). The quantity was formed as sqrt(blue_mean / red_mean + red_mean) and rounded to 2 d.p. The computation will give 9.75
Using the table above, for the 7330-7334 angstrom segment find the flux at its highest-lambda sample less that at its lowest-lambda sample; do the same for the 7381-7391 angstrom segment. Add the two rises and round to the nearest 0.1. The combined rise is -11.1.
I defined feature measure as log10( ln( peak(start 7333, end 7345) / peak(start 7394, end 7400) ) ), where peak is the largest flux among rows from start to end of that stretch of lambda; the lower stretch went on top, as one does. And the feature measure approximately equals -1.9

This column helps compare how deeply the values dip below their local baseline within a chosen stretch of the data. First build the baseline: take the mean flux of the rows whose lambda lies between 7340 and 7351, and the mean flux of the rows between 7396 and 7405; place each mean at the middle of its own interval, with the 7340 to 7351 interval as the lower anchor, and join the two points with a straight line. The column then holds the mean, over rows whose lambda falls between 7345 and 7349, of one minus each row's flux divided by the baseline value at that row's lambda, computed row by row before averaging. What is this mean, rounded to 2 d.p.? 0.02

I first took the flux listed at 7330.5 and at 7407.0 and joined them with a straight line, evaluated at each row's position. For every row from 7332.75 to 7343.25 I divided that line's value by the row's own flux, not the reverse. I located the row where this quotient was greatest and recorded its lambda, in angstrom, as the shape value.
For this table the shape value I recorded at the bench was 7335.0 angstrom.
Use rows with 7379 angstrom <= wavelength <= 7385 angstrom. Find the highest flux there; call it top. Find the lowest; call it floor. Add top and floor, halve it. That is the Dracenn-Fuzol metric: 99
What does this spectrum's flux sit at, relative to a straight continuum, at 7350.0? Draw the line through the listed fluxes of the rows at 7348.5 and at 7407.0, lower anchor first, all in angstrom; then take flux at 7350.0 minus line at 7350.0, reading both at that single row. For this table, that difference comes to 1.66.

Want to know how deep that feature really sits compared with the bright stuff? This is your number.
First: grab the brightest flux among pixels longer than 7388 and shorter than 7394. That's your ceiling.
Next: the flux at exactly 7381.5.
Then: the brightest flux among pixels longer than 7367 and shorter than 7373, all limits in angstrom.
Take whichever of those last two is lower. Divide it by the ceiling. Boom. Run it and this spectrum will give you 0.999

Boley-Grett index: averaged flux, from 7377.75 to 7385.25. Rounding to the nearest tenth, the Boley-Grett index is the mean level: 99.1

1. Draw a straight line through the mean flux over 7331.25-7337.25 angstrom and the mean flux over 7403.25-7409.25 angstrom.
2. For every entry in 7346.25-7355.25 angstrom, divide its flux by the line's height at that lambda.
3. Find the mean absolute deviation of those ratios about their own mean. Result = 0.0149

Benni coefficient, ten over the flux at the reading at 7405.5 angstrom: 0.1019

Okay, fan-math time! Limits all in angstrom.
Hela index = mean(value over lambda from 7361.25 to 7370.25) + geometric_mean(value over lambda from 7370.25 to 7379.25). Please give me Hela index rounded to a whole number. 193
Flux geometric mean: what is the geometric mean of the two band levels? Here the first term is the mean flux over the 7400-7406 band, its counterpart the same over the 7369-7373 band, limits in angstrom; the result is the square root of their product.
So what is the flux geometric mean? 95.3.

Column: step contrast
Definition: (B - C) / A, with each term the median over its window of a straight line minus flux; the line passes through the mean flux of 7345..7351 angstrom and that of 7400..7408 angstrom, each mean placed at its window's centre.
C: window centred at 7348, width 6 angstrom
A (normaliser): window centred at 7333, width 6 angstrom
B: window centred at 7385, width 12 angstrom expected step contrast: 1.2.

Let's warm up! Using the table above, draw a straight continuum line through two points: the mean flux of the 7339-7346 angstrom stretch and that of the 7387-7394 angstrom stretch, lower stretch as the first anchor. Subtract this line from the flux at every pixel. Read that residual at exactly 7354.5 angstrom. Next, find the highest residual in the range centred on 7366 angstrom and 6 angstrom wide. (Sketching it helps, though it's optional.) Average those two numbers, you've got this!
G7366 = -0.5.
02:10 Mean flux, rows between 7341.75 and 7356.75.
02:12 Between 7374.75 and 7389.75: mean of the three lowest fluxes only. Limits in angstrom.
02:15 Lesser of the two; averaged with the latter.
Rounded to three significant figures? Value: 93.6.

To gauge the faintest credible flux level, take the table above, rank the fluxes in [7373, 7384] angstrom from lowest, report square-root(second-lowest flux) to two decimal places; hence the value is 9.89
